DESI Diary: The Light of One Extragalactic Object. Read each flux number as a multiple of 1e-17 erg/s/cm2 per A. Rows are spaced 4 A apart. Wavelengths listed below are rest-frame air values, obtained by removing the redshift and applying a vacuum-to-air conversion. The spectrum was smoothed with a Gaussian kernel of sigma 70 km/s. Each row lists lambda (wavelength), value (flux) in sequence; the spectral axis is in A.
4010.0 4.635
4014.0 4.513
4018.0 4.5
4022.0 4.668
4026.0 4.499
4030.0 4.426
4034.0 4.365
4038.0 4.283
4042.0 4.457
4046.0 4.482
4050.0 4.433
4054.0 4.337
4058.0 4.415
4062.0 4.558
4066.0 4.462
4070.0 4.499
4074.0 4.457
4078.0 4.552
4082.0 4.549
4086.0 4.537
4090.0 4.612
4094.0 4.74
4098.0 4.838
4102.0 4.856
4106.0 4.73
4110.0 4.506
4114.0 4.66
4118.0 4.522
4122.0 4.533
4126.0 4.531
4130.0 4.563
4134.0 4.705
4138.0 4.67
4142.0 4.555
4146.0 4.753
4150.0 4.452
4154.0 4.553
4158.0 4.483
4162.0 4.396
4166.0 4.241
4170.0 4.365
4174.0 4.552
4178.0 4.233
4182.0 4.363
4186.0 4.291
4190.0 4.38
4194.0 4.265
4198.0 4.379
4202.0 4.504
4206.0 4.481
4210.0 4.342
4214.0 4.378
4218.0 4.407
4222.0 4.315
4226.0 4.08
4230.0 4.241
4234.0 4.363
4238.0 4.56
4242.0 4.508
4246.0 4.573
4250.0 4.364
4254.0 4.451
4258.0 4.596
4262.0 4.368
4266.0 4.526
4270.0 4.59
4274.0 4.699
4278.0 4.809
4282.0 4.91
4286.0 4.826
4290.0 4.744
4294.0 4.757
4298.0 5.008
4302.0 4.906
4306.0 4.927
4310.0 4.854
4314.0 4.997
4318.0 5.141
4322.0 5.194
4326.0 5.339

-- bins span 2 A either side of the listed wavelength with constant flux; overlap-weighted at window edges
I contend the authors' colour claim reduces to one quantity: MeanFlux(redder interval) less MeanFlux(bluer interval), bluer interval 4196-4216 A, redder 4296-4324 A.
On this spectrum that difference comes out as 0.59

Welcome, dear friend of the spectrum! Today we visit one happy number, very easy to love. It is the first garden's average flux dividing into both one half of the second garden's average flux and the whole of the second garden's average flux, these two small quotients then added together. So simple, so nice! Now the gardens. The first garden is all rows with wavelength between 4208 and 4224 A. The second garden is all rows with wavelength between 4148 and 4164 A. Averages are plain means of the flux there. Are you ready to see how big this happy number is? 1.54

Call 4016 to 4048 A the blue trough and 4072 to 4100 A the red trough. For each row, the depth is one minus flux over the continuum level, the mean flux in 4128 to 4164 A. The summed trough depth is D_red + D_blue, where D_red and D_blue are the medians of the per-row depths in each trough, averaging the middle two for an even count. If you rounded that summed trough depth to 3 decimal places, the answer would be 0.026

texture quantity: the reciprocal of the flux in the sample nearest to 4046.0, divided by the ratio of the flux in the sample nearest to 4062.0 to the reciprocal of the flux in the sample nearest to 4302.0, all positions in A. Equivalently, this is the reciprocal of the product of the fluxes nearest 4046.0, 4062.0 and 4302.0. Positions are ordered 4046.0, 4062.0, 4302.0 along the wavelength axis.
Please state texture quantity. 0.0100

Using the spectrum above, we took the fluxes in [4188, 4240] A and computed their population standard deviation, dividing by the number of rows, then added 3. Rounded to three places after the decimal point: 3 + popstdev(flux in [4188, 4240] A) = 3.119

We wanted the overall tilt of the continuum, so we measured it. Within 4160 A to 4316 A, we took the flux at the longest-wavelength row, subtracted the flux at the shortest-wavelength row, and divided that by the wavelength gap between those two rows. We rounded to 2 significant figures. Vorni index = 0.0040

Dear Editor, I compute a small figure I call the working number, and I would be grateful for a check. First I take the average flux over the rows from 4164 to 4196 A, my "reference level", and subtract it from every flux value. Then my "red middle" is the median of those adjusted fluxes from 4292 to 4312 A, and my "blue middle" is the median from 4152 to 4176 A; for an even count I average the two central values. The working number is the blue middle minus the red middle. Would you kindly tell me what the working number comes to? -0.5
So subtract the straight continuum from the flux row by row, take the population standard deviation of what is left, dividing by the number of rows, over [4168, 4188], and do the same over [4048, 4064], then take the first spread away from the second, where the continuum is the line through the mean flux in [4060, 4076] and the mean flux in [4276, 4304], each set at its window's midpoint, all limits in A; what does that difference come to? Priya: -0.037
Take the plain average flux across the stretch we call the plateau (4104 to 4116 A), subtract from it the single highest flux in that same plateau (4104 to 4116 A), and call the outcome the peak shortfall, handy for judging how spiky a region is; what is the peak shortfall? -0.098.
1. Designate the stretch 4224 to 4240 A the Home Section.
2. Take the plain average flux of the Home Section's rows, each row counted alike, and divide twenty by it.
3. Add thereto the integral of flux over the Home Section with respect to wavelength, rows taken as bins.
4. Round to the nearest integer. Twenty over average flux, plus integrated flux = 74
